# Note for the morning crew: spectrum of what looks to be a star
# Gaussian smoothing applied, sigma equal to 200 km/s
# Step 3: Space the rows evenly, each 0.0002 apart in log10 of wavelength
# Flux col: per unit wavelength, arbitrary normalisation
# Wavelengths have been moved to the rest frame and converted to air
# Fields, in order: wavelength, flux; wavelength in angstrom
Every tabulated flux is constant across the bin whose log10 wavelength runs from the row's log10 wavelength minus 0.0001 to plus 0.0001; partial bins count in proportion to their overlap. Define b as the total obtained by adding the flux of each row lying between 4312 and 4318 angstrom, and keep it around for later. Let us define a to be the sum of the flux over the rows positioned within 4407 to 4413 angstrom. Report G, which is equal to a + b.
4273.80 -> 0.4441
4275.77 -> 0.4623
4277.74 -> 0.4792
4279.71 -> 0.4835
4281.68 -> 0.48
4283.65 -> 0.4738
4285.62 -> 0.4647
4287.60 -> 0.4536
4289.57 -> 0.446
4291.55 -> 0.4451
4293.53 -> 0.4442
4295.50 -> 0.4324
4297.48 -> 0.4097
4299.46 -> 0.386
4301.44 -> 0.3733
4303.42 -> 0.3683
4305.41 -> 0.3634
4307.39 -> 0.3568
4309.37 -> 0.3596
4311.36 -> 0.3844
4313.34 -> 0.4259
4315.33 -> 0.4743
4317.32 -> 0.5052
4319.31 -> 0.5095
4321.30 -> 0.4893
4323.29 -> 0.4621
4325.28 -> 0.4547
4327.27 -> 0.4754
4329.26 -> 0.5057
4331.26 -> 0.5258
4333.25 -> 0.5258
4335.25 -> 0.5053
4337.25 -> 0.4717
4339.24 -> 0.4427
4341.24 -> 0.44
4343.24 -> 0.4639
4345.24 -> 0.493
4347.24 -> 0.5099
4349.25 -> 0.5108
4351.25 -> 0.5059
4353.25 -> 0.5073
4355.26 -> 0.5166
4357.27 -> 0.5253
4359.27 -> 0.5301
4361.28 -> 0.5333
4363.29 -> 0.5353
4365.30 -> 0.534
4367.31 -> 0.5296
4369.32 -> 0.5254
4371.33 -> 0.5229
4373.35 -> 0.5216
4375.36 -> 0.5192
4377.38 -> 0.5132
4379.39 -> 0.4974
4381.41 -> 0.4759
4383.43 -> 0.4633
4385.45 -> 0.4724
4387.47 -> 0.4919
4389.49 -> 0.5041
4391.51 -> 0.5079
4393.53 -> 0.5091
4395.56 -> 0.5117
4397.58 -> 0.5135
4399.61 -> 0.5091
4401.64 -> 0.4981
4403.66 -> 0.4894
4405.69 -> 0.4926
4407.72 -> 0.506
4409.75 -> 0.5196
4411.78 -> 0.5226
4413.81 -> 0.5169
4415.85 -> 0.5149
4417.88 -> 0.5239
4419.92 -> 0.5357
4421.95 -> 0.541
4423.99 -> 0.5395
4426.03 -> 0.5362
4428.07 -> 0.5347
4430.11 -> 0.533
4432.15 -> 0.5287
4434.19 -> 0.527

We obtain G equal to 3.0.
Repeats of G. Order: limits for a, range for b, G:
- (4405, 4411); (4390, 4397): 3.0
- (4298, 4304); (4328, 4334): 2.7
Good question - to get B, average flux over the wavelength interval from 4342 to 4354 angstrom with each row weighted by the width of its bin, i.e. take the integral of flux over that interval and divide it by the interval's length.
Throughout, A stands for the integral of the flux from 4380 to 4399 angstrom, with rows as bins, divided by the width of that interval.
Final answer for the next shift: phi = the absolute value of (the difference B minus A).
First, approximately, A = 0.495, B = 0.50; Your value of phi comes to 0.003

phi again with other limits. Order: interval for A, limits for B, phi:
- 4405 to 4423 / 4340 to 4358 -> 0.024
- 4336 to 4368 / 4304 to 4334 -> 0.050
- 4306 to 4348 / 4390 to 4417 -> 0.044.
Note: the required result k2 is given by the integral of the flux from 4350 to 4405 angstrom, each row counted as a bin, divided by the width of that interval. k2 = 0.510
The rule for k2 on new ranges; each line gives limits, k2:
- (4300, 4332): 0.438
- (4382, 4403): 0.498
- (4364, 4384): 0.512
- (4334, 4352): 0.483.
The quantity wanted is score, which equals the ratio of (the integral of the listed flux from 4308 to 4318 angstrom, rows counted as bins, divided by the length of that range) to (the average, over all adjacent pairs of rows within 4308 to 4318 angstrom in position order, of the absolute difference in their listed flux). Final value 12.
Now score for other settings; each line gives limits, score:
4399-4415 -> 61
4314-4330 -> 24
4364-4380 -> 100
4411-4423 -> 78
